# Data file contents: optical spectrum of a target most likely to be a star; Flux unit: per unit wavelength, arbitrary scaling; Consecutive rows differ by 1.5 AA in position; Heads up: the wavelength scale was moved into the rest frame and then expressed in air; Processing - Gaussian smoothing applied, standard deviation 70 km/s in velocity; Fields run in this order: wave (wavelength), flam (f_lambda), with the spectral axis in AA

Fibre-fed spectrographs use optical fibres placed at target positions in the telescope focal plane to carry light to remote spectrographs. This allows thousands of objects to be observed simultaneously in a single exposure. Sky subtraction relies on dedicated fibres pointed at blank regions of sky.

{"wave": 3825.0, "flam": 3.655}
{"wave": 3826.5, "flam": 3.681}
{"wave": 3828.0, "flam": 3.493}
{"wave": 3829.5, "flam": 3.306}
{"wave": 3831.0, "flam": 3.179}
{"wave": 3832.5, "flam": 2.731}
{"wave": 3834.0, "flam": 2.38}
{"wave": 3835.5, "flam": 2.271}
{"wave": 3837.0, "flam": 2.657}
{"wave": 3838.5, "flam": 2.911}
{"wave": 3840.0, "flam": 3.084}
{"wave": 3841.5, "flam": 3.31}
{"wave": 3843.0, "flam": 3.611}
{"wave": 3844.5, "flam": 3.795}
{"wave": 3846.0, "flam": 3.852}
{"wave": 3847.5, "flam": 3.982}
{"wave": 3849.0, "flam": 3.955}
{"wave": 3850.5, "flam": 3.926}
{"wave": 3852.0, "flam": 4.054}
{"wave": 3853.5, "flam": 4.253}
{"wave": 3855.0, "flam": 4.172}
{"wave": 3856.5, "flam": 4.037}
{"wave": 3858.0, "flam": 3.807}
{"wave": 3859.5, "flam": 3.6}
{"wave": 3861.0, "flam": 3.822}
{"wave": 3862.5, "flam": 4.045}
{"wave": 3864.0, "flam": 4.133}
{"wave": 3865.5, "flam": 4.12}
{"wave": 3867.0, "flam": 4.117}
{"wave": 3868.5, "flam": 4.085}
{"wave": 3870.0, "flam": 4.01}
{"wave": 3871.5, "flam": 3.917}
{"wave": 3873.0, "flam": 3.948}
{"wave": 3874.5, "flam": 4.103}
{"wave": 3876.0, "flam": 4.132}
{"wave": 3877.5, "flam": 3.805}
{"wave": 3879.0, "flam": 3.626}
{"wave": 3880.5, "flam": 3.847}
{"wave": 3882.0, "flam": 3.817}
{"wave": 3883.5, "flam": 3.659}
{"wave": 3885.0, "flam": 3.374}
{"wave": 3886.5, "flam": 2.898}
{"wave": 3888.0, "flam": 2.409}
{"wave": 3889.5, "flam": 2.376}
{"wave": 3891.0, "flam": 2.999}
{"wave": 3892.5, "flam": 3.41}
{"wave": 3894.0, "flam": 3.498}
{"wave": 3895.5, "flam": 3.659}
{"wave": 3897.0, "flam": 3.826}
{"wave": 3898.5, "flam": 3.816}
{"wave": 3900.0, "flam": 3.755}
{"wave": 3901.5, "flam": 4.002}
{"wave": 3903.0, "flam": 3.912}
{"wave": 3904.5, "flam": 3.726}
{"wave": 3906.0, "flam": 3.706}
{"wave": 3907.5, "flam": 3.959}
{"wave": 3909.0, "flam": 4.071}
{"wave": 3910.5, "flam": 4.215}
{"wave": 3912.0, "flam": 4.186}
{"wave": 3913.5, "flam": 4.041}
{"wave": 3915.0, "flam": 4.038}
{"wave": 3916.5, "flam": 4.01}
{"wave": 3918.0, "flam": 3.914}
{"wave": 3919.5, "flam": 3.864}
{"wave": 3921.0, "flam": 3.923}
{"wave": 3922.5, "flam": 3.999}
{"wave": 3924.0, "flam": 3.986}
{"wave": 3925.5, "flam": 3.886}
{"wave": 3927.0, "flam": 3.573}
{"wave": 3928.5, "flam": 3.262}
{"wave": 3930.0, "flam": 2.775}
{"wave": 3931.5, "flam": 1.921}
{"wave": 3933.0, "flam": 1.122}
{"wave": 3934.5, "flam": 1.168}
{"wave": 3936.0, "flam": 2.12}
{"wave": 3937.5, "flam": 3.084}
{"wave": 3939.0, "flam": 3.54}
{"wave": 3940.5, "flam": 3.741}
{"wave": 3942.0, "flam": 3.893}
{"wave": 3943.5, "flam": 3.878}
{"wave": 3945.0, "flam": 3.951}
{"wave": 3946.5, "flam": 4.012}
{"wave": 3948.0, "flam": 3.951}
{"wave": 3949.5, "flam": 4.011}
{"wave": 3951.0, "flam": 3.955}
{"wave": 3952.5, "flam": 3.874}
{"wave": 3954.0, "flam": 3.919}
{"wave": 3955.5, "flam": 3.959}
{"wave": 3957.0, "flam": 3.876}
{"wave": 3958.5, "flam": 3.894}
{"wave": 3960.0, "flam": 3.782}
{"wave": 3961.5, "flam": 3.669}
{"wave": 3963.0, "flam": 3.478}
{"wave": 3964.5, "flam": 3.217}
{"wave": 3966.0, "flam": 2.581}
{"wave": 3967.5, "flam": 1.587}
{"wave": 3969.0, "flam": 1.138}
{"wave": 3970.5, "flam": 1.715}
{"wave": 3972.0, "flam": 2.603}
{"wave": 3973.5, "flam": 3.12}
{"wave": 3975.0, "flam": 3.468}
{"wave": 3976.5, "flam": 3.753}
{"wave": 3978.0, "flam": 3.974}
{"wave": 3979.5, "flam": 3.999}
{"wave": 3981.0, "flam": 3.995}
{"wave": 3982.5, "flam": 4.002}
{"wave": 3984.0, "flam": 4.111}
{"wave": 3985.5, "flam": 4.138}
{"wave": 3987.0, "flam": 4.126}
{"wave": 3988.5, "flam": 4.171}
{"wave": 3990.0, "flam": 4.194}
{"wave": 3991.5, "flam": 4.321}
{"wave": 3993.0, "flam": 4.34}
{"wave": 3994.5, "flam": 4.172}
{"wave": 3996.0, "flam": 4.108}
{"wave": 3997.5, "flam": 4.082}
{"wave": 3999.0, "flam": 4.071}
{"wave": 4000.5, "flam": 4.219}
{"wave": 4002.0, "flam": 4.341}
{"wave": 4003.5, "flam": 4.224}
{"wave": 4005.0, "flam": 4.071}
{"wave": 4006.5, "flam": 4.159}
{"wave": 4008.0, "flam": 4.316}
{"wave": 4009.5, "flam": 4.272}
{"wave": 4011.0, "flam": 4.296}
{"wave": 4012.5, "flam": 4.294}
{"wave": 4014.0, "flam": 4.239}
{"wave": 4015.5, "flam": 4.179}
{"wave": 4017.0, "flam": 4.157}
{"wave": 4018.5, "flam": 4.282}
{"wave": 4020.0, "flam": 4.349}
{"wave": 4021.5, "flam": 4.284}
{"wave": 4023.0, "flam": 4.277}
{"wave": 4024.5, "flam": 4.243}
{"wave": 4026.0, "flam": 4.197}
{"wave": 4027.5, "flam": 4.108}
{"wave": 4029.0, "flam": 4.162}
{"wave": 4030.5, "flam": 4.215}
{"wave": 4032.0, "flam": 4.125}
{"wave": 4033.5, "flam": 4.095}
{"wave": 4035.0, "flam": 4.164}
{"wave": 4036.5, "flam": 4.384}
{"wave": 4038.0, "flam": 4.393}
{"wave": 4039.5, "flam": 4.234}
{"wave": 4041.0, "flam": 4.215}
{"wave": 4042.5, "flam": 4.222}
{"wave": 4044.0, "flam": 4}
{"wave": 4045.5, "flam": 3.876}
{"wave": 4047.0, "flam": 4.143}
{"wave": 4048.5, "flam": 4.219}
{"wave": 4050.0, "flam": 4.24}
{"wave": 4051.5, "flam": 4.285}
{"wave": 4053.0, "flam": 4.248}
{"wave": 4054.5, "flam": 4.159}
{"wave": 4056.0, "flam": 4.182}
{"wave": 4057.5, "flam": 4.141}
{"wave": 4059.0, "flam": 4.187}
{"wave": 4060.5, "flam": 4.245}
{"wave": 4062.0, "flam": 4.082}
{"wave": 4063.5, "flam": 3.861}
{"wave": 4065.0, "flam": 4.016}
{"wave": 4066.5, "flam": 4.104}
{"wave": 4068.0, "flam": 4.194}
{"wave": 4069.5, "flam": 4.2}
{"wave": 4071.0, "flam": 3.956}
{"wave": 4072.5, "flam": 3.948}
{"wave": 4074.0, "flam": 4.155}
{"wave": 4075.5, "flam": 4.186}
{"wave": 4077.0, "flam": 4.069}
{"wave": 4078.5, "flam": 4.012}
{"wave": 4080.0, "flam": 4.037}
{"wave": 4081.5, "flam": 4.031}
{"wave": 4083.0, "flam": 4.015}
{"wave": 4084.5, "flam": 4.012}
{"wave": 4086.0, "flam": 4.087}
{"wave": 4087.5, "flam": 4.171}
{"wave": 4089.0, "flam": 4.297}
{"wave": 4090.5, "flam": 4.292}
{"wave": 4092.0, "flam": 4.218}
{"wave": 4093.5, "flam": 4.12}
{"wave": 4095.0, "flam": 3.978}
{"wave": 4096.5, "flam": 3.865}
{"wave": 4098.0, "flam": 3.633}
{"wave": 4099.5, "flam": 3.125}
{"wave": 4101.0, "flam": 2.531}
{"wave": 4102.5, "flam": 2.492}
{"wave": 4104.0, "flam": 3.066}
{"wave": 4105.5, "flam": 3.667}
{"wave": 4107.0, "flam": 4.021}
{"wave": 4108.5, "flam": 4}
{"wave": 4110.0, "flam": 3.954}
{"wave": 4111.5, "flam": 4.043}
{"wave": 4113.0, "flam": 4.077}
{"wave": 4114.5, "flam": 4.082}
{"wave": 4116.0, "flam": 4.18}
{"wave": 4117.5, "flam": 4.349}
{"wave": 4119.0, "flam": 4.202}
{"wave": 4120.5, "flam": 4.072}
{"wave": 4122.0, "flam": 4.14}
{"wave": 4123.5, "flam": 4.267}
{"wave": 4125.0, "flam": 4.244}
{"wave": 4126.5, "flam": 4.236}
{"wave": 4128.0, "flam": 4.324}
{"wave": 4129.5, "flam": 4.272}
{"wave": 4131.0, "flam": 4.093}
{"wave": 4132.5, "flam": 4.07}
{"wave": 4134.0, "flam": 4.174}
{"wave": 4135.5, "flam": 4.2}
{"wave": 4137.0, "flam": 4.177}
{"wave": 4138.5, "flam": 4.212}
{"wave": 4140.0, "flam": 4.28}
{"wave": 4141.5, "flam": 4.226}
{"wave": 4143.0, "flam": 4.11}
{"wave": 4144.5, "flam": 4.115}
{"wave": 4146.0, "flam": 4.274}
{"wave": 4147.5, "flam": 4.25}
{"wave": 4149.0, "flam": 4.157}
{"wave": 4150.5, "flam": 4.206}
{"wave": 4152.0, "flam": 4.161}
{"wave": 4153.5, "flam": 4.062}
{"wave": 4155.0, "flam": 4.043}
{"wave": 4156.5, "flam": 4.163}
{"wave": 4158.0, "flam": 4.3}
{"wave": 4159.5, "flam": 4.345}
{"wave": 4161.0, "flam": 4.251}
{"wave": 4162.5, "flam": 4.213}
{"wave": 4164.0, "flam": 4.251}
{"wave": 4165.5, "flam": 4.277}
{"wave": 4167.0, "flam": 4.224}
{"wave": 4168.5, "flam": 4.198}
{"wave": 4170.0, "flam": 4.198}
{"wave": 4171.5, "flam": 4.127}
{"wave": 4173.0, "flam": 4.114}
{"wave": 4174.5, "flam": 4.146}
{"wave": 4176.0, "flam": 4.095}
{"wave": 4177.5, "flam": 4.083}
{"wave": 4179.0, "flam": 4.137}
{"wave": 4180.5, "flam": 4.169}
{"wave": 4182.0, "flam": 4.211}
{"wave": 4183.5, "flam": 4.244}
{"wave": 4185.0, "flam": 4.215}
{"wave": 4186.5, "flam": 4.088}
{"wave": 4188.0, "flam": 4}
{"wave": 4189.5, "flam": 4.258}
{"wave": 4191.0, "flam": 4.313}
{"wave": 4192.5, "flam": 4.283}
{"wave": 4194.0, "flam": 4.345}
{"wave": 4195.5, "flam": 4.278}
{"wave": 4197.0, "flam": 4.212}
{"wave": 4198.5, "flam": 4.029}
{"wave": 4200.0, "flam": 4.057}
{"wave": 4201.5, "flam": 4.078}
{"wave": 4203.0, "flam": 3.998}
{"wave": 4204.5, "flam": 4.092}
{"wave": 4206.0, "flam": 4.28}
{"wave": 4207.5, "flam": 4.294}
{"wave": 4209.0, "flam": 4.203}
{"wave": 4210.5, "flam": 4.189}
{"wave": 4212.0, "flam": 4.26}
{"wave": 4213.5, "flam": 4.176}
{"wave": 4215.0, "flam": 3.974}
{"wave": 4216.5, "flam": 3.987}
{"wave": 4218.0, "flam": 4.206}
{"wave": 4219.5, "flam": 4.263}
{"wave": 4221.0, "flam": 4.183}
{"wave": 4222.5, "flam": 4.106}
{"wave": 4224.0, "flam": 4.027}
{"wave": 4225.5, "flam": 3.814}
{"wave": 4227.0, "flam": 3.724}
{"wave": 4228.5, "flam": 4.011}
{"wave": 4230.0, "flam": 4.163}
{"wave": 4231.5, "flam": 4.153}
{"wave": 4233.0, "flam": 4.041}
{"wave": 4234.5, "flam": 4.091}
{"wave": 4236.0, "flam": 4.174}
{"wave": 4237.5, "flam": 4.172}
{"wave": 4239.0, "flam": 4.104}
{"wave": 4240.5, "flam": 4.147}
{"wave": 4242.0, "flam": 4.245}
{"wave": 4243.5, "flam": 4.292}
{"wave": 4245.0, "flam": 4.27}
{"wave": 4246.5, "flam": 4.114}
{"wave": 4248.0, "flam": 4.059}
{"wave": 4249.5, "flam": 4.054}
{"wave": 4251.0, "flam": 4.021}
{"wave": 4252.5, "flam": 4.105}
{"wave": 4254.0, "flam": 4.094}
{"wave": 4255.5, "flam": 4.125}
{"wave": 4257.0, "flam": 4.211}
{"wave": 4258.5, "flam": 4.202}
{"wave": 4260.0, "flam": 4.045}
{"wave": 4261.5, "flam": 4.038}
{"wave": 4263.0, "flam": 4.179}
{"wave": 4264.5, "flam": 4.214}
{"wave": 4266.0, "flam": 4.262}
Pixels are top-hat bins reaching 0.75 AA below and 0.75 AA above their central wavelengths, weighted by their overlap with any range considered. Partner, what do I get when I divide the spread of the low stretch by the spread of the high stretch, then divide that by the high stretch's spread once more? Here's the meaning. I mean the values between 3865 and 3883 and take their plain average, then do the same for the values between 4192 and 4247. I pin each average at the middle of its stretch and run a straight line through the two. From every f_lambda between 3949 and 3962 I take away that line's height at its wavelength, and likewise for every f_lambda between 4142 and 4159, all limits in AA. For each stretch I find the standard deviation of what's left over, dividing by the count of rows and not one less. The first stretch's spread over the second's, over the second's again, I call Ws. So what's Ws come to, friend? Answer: 16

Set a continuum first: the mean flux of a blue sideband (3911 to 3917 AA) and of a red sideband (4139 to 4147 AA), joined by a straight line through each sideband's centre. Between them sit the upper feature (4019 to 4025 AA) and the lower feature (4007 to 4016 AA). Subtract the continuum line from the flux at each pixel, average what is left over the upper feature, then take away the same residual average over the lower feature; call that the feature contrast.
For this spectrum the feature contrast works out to 0.02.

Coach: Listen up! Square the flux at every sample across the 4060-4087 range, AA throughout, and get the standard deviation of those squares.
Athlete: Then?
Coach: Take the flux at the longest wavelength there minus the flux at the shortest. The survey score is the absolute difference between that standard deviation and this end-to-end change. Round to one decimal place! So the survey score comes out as 1.0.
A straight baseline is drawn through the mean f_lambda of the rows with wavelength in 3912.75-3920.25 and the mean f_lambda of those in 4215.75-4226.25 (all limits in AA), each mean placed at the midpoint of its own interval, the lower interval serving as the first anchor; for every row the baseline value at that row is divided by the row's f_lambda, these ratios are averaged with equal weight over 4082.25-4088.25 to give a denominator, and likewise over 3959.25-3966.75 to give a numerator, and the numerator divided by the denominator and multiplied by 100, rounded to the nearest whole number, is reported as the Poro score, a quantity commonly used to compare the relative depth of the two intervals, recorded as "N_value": 123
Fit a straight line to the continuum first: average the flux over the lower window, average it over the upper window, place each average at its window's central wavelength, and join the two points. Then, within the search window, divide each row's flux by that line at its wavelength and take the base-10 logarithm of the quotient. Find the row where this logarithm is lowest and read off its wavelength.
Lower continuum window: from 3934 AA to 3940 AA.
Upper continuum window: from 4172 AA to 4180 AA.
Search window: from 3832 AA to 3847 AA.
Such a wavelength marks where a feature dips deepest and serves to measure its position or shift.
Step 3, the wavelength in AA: 3835.5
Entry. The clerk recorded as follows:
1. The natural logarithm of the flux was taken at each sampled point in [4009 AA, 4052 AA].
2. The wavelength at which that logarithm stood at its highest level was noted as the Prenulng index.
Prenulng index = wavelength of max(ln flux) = 4038.0 AA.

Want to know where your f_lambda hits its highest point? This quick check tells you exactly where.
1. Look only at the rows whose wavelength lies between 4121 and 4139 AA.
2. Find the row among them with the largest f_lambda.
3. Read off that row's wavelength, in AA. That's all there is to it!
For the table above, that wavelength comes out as 4128.0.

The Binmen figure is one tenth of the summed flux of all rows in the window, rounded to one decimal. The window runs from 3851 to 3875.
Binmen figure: 6.4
